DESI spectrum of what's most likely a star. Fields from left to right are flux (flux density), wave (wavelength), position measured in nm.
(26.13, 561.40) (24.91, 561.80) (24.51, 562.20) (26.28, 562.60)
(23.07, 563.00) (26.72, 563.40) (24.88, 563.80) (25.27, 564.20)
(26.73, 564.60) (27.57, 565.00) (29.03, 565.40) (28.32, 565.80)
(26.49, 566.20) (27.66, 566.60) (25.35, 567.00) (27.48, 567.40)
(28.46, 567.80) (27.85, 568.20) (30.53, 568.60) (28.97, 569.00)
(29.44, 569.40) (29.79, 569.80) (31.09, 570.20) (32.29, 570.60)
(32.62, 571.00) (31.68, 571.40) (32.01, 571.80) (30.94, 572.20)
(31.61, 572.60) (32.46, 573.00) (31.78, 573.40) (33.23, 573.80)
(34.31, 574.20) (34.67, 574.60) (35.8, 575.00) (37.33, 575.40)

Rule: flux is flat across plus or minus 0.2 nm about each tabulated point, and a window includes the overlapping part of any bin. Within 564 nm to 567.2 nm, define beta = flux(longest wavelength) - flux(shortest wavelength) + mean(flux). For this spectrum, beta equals 27.1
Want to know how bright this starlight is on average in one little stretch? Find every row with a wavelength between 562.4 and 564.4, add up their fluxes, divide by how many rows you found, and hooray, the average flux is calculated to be 25.2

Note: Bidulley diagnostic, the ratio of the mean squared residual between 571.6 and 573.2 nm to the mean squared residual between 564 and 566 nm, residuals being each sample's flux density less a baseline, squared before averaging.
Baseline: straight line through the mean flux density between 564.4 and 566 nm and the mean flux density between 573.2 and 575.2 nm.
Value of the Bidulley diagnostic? 1.1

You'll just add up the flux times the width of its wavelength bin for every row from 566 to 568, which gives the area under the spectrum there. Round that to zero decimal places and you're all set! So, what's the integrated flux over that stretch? 54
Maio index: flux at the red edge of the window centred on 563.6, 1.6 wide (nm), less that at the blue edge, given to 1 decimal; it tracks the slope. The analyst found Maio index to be 2.2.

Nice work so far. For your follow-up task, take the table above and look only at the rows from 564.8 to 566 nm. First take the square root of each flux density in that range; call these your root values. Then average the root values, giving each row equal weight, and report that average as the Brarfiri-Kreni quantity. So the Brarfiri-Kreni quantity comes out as 5.32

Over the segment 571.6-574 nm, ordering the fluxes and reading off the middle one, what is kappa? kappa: 31.9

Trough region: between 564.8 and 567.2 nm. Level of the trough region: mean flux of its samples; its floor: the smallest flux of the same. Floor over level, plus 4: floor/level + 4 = 4.93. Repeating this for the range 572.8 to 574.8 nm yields 4.95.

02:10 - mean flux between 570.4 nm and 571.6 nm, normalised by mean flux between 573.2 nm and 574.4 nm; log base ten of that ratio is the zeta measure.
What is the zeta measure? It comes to -0.01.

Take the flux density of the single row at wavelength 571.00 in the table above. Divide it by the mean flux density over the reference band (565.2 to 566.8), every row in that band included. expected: 1.170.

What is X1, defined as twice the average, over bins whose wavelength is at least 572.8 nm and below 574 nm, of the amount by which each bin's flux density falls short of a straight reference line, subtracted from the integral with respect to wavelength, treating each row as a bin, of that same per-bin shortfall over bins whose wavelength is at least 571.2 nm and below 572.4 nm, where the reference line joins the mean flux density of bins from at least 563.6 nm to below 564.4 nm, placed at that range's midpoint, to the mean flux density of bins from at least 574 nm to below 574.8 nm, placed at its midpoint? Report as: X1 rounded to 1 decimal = -1.5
